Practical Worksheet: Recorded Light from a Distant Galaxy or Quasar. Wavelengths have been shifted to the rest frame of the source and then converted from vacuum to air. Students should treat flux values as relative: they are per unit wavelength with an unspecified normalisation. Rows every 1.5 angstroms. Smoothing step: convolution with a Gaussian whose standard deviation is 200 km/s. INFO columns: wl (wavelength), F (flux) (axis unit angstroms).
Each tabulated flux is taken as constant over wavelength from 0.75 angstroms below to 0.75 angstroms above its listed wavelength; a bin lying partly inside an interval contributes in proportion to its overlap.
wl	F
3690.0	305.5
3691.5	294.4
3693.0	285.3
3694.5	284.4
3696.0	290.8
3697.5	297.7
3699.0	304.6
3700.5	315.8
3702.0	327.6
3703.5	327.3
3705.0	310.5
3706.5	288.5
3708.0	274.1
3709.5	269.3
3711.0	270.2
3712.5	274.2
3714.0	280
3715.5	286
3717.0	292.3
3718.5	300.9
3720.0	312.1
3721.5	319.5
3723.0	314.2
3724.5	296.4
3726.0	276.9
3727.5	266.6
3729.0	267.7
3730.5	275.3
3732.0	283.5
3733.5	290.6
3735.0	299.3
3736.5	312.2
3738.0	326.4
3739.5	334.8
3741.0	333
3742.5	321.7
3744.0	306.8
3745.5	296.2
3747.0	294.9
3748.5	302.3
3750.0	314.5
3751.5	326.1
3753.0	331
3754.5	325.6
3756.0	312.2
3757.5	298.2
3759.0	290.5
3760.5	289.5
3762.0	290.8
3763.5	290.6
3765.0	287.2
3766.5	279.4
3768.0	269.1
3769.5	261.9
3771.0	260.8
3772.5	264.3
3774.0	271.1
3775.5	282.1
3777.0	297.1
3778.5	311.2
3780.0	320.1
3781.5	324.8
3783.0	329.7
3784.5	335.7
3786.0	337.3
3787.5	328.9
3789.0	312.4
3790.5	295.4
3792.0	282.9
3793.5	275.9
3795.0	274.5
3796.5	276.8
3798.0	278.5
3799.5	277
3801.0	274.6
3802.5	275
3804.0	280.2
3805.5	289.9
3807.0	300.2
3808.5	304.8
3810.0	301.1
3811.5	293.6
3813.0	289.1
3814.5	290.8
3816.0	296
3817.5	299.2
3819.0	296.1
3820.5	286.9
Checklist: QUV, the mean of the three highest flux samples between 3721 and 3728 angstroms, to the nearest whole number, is 310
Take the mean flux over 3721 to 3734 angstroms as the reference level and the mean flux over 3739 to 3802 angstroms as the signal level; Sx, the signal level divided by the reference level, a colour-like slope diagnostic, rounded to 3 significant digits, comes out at 1.04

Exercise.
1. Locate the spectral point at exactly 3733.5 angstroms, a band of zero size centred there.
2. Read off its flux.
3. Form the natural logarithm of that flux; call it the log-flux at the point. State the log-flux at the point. 5.67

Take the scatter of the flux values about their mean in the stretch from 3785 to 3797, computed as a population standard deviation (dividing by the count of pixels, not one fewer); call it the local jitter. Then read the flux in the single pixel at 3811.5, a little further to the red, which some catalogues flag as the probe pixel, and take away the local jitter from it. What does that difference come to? 270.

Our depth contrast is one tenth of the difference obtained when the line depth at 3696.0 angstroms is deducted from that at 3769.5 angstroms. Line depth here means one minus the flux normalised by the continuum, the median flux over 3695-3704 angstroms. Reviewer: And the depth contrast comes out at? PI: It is 0.0093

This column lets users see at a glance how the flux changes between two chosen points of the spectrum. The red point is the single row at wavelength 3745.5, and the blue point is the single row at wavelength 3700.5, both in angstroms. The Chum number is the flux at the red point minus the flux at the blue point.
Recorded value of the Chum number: -20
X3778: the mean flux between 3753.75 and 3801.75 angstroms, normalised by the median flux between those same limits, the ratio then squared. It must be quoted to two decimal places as 1.03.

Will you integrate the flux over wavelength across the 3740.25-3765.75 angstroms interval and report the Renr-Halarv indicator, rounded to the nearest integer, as 7817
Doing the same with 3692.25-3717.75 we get 7468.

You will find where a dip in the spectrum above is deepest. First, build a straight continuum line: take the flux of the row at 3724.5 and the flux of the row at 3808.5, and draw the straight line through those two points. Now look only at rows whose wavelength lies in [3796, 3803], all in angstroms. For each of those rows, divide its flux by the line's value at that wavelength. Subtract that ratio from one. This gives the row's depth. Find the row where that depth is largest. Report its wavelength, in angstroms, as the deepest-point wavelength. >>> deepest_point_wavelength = 3801.0 angstroms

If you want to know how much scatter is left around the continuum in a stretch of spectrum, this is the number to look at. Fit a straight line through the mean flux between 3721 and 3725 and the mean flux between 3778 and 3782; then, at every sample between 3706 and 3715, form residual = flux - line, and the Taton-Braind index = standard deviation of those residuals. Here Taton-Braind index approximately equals 7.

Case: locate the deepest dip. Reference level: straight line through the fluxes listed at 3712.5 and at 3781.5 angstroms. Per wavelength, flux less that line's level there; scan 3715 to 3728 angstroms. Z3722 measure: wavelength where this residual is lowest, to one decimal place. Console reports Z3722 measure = 3727.5 angstroms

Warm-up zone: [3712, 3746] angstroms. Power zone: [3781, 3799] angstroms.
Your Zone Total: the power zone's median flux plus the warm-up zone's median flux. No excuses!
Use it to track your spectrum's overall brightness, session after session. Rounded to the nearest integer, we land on 600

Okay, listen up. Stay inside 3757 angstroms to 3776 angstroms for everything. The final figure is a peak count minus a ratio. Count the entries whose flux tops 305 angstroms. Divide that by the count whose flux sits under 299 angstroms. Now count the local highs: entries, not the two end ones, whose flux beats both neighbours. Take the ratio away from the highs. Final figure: 1.0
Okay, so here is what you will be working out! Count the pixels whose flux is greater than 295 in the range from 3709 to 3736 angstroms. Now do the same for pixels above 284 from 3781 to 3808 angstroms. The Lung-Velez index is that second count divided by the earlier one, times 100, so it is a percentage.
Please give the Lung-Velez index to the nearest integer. 150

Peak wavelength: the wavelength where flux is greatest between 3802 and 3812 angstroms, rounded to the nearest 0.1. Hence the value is 3808.5 angstroms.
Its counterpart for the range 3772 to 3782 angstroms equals 3781.5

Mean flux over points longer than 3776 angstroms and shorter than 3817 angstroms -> 298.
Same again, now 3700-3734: 292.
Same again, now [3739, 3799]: 300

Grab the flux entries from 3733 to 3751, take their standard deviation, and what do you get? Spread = 15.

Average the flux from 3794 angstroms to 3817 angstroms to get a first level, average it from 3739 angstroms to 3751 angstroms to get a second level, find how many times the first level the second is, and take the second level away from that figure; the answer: -312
